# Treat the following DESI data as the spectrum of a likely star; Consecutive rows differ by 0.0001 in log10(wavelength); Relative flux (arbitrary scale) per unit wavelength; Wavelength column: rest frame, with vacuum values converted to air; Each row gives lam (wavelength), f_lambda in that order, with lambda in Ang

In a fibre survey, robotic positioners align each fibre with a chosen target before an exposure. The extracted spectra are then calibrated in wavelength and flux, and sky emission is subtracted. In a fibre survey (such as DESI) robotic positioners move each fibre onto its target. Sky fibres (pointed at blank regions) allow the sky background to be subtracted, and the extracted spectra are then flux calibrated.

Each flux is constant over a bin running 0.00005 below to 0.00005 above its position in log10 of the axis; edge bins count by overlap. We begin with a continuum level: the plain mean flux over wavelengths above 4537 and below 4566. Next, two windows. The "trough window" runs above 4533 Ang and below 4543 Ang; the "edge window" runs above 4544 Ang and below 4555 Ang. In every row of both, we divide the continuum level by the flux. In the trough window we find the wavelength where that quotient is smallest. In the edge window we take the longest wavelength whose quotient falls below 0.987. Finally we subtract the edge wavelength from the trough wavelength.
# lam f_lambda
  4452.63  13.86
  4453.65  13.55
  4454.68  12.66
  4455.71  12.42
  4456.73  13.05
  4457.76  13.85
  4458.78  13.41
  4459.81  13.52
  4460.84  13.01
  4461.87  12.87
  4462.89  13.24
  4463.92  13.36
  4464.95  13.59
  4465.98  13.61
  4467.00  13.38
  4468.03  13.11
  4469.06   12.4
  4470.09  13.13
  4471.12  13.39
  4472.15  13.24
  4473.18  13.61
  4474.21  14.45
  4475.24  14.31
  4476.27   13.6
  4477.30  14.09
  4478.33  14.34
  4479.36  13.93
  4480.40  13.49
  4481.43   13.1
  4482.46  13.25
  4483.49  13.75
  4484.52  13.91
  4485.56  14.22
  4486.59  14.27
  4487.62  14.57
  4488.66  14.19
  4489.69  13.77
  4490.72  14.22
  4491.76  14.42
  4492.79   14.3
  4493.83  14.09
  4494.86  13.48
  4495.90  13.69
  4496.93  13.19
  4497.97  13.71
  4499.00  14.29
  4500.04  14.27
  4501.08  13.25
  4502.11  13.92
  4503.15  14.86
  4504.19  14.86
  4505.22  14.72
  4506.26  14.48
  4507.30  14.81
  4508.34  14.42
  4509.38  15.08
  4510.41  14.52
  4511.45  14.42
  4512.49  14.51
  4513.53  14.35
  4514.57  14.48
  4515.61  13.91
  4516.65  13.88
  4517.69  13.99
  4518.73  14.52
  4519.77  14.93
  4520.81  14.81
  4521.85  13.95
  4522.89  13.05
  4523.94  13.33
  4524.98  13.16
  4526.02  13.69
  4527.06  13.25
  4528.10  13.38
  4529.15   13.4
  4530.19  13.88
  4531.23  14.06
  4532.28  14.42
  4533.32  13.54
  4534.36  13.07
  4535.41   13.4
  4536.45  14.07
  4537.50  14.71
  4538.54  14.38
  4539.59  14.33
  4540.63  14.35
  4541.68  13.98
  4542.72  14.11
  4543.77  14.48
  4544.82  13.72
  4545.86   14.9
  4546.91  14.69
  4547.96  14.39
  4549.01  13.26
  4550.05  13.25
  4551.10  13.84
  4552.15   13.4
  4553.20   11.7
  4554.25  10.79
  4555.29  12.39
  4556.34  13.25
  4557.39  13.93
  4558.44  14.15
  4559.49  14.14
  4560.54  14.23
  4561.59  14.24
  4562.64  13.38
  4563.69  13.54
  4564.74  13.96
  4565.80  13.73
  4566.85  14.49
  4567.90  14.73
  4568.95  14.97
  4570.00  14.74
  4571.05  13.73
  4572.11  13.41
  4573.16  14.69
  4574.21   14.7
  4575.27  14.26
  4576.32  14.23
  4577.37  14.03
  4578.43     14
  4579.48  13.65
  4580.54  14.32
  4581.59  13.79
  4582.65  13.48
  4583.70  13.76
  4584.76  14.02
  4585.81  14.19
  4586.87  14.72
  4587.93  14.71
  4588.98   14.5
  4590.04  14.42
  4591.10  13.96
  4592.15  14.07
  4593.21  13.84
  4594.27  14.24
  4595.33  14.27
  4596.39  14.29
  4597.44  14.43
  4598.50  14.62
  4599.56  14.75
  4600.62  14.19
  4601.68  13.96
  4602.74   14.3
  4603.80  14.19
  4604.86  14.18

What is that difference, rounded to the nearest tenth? -10.5 Ang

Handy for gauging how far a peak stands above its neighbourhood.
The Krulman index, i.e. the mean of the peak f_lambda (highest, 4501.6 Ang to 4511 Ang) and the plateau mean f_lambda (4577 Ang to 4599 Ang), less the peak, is -0.46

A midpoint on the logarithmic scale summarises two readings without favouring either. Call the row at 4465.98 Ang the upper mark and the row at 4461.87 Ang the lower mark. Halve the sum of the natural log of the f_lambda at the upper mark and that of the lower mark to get 2.58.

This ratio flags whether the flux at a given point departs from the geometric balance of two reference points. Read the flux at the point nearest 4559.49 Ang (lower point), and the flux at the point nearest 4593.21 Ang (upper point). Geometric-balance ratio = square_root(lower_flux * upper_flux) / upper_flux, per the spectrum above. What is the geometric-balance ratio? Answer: 1.011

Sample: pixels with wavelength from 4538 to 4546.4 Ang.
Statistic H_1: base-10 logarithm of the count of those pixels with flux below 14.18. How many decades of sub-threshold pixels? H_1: 0.48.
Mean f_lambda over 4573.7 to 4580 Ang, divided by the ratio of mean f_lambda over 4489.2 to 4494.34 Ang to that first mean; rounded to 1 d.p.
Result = 14.1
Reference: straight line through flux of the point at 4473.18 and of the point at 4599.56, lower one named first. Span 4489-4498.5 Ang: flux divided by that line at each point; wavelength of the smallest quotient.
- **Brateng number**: 4496.93 Ang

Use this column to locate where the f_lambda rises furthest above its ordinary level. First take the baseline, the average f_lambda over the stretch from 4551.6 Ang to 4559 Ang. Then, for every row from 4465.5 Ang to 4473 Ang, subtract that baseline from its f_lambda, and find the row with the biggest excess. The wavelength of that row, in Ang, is 4465.98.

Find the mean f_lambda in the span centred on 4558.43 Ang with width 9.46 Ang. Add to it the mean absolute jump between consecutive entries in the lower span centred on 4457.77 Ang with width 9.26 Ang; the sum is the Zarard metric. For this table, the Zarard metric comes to 13.9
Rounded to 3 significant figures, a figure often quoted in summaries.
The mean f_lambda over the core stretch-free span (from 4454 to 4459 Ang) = 13.1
